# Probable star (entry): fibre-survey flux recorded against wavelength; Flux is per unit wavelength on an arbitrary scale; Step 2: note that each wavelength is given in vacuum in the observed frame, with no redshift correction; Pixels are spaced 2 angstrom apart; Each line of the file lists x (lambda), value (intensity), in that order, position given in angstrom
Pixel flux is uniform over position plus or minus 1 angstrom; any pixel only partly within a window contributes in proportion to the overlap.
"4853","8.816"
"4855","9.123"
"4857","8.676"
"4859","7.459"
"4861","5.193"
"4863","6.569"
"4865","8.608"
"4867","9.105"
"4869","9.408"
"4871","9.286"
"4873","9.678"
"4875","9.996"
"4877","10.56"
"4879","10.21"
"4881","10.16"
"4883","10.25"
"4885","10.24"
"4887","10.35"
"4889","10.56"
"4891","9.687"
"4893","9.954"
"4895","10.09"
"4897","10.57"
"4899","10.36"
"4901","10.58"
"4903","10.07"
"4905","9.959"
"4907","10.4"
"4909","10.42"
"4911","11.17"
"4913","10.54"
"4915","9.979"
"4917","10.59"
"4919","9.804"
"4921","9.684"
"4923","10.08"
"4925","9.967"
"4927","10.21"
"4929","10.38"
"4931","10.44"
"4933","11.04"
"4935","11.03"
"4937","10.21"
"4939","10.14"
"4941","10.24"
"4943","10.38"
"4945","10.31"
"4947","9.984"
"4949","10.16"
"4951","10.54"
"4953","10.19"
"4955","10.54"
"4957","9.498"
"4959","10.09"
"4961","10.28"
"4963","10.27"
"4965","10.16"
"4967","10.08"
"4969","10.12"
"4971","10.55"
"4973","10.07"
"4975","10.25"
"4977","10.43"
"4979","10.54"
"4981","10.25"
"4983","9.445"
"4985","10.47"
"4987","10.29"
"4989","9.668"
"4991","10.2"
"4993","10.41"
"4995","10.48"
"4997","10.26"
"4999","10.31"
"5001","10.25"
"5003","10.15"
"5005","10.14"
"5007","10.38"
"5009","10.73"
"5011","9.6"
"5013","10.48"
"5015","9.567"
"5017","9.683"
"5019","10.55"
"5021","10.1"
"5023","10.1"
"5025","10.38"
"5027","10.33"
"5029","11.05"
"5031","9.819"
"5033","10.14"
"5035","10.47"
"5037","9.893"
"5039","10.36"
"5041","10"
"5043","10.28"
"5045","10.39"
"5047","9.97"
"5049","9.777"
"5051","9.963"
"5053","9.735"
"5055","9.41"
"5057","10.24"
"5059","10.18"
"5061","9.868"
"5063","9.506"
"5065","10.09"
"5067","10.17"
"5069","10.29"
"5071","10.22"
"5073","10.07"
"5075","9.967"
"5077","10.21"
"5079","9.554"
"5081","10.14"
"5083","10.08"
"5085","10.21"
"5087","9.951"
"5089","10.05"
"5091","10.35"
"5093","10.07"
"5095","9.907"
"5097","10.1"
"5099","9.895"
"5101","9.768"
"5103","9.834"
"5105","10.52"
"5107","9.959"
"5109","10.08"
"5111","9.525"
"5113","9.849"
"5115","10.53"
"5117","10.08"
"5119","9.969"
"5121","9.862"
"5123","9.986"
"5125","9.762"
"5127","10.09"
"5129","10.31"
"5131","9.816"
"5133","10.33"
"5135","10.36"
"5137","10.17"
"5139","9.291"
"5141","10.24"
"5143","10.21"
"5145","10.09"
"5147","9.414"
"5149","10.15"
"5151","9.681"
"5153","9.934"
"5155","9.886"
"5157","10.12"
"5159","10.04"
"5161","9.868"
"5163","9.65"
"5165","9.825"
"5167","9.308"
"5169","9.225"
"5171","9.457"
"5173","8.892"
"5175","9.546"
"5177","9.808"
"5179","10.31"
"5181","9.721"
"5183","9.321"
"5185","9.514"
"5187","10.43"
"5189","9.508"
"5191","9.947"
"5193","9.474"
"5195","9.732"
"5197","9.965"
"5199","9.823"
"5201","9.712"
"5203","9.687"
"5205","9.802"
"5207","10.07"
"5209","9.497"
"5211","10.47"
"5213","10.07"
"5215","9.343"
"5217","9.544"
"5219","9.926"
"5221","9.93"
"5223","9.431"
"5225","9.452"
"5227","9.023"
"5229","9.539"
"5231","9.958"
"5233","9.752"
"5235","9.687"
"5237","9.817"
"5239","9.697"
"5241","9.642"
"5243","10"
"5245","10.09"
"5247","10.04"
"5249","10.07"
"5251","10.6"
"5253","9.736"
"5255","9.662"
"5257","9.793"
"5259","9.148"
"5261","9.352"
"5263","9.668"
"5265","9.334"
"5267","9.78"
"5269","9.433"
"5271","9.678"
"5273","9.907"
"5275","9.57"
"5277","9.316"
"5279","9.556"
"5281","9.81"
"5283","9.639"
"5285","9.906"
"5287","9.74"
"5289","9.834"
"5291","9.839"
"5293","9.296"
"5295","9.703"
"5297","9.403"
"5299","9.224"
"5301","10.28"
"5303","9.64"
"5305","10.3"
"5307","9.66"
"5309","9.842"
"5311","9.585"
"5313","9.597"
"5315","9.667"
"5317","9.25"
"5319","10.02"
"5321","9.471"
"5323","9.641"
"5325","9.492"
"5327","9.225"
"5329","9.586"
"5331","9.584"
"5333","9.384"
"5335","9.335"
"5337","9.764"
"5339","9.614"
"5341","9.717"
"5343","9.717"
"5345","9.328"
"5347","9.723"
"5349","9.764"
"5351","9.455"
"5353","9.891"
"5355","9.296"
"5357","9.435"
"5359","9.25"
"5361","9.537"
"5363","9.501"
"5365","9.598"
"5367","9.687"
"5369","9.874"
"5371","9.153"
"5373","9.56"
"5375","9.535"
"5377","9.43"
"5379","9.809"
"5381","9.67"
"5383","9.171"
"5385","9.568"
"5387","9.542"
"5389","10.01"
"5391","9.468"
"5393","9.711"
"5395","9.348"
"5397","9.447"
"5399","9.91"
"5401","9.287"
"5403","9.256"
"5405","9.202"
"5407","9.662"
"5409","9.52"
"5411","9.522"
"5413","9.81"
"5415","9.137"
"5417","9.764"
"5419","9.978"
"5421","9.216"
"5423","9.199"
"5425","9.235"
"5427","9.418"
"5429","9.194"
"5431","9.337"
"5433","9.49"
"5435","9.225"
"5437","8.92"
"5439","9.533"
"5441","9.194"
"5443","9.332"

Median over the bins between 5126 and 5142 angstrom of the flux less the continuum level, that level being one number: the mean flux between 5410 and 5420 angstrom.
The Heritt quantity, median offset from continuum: 0.56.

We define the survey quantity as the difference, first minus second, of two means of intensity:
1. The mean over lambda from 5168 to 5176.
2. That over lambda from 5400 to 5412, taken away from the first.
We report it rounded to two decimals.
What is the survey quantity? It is -0.13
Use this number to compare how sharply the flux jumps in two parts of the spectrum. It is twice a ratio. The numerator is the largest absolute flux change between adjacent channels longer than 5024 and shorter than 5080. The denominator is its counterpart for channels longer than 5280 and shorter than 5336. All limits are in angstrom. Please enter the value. 2.33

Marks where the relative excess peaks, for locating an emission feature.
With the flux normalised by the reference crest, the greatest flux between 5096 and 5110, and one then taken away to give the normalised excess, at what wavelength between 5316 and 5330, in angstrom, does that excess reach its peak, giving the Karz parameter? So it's 5319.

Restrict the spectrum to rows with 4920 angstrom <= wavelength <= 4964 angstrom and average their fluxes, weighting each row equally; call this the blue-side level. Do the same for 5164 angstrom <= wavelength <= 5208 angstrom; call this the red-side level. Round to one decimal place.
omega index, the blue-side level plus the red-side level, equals 19.9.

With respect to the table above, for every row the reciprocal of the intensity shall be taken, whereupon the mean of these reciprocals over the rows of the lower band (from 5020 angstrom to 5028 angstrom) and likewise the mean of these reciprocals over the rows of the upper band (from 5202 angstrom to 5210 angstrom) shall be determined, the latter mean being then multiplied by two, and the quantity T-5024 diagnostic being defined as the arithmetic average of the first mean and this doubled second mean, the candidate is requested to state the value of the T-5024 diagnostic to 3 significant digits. 0.151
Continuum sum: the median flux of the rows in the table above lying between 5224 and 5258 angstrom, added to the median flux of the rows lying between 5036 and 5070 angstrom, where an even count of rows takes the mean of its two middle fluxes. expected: 19.8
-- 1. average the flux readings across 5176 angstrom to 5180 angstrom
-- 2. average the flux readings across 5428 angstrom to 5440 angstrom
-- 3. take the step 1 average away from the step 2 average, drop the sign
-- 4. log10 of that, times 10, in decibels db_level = -1.1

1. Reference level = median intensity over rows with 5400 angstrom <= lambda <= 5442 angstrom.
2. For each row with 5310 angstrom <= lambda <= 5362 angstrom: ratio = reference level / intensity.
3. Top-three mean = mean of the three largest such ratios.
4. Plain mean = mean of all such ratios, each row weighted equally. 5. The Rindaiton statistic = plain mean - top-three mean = -0.032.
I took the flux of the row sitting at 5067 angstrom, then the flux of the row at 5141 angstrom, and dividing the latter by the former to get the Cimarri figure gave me 1.01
